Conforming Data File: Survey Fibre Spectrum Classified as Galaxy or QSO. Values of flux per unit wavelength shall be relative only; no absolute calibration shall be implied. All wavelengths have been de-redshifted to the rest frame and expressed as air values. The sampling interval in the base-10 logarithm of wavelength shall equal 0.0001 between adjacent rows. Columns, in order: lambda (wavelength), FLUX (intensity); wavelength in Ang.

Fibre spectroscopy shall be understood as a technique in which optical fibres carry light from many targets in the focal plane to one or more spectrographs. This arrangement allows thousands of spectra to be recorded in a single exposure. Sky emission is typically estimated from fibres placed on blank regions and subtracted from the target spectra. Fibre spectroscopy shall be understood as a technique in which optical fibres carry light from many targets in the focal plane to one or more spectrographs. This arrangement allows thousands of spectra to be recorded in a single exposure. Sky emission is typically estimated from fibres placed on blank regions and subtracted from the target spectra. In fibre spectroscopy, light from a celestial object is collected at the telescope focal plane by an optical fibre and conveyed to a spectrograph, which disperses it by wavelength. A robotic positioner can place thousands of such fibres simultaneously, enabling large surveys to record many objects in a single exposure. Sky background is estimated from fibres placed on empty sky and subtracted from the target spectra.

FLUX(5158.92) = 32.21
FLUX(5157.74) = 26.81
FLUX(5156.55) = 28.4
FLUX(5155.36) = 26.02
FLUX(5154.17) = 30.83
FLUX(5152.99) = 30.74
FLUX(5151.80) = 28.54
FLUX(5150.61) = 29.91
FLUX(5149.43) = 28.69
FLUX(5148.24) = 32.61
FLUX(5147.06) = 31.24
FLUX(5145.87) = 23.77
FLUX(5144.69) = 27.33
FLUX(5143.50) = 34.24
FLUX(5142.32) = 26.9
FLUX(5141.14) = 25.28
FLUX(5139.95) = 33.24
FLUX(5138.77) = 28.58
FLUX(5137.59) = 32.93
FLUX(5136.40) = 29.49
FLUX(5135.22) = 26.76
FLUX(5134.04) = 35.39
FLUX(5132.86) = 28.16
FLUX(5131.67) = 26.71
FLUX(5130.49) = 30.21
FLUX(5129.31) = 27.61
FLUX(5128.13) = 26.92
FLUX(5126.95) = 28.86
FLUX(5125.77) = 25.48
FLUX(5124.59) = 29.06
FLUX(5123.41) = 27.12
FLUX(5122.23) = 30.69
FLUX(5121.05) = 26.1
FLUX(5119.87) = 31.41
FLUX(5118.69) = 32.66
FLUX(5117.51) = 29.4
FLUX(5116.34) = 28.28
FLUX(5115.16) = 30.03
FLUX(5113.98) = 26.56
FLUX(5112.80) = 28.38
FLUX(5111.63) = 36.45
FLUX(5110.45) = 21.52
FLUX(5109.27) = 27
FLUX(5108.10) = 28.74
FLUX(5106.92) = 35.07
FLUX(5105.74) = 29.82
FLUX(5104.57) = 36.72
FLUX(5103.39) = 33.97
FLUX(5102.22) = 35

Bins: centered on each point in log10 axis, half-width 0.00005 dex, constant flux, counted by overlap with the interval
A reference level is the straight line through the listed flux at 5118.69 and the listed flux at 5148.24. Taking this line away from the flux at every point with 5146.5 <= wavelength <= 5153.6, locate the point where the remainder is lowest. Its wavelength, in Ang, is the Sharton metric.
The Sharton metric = 5151.80 Ang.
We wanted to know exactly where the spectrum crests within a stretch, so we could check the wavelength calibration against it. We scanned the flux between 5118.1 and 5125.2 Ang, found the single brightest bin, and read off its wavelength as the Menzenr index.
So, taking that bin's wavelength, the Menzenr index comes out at 5118.69 Ang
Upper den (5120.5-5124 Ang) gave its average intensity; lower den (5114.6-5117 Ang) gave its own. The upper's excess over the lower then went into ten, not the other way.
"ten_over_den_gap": -8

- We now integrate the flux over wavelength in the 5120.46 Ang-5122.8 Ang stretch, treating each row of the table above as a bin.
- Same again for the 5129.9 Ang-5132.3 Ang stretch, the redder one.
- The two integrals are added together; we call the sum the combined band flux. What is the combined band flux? 134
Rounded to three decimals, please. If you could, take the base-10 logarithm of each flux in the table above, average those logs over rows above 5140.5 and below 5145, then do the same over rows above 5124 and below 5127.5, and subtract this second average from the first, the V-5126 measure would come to 0.008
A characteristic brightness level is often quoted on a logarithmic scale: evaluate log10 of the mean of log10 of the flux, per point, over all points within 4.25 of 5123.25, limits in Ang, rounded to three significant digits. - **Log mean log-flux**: 0.162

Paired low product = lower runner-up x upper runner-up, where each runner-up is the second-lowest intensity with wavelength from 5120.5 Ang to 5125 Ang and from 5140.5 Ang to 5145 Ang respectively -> 730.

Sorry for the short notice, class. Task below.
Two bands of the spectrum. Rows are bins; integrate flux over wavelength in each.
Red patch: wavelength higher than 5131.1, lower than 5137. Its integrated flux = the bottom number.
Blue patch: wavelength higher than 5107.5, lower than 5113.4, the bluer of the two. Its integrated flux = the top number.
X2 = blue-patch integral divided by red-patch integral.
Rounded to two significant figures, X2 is 0.97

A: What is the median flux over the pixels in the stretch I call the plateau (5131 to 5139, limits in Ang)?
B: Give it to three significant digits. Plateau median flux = 28.6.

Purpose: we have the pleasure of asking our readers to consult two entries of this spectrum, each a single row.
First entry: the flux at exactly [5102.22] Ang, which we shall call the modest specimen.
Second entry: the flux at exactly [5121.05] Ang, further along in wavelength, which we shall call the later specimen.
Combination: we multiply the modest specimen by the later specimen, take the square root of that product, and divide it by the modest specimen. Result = 0.86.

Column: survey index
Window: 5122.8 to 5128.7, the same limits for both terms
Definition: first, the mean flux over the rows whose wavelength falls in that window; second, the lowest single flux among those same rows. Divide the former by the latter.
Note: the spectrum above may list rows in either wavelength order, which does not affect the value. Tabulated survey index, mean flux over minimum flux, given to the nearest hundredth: 1.08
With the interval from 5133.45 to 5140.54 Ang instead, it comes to 1.16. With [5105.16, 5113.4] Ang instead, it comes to 1.37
